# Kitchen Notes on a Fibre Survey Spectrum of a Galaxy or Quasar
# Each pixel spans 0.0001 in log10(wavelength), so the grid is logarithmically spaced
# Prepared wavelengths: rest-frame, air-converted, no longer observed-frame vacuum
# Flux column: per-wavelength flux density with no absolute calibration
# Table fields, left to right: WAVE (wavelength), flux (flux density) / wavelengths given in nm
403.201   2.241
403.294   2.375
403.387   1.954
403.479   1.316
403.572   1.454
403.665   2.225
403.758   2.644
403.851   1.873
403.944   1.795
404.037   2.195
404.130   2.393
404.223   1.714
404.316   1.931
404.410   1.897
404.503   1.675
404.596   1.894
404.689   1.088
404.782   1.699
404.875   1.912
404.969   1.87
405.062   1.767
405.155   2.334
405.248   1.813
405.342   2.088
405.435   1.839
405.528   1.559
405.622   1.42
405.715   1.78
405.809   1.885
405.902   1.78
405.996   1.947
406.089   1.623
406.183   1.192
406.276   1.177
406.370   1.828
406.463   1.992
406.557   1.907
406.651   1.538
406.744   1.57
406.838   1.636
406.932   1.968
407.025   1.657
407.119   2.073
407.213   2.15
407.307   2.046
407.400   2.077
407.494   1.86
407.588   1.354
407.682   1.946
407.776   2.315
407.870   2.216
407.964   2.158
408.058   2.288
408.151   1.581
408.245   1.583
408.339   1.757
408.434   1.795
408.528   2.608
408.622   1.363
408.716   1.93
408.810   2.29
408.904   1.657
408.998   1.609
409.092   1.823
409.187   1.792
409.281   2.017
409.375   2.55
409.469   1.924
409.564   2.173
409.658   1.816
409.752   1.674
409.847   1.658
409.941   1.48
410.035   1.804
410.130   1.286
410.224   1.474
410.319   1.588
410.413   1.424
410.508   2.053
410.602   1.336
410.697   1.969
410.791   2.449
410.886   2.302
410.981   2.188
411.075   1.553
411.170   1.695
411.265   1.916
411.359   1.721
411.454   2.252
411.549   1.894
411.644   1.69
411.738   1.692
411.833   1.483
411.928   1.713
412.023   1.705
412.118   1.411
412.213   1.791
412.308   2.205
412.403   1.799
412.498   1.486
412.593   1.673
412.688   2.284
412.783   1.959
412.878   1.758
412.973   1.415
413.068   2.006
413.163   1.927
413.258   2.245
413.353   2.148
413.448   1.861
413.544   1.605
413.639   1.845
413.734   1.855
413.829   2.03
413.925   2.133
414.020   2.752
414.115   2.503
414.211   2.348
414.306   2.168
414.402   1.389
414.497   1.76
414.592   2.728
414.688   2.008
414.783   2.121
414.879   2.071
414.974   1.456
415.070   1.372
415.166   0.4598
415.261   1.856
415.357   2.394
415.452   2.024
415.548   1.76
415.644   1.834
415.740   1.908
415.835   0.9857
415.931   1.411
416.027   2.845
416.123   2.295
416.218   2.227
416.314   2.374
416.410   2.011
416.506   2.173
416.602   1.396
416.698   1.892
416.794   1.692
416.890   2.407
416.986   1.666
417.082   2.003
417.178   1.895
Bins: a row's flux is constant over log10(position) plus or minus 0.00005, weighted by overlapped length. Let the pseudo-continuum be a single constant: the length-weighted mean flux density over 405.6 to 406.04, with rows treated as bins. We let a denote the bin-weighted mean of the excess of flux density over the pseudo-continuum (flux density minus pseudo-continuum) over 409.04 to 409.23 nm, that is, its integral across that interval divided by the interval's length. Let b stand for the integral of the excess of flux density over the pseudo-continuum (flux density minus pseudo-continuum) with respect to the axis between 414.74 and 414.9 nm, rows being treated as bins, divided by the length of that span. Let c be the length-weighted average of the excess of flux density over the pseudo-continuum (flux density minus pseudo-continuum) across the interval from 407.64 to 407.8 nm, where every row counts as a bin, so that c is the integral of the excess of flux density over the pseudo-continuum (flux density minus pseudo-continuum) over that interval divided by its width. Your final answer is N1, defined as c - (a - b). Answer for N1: 0.6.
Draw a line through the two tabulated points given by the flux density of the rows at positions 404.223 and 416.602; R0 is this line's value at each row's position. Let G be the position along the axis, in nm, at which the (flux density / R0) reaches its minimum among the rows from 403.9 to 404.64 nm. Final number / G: 404.503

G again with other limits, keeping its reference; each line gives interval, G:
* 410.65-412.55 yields 412.118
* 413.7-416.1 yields 415.166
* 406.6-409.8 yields 407.588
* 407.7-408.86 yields 408.622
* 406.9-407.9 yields 407.588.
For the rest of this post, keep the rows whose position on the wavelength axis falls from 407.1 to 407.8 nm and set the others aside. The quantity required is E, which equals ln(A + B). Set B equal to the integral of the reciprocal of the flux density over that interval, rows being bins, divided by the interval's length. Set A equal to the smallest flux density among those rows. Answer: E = 0.63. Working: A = 1.354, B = 0.521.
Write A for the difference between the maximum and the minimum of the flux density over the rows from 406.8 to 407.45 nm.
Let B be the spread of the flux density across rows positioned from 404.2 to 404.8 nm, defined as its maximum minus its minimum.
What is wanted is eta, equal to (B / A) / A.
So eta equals 3.2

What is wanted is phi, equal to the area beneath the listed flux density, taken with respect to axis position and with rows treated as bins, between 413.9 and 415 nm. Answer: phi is 2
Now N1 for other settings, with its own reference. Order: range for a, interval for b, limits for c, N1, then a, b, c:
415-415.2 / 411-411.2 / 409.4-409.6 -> 1.0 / -0.77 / -0.08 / 0.32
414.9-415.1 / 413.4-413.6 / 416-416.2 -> 0.9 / -0.27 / -0.04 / 0.71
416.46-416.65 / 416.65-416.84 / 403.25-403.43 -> 0.4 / 0.00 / 0.01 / 0.39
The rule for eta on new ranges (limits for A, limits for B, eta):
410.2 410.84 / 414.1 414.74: 1.1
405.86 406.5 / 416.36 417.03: 1.5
